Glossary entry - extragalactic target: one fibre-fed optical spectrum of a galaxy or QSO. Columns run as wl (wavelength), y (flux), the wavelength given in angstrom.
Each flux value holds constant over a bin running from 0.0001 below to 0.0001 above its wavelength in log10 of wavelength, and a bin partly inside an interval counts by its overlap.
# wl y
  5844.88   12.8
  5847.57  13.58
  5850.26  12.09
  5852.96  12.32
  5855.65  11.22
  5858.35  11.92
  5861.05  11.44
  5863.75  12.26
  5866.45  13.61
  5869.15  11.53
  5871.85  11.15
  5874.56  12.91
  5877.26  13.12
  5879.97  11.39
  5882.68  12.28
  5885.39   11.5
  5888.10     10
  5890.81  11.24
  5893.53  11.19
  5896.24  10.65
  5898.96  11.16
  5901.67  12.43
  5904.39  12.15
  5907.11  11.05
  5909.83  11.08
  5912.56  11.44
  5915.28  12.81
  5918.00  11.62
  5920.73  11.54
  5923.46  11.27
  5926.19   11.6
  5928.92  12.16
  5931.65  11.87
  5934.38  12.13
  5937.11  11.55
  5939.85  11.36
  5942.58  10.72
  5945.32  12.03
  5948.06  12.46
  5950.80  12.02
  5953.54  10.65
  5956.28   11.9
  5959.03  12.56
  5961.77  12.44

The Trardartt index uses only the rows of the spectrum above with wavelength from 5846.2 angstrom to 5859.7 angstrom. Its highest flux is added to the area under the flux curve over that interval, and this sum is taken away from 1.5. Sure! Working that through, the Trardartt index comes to -177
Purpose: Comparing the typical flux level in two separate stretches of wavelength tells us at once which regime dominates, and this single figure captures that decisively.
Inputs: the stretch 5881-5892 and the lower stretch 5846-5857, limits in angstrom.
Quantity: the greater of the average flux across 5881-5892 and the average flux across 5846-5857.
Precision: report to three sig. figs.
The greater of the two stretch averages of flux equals 12.3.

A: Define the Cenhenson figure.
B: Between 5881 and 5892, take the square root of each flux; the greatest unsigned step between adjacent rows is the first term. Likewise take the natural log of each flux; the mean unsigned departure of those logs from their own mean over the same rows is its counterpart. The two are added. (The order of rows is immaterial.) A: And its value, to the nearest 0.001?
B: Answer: 0.287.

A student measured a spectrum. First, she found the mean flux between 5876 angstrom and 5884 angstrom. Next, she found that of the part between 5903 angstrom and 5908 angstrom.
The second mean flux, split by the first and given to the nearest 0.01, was 0.95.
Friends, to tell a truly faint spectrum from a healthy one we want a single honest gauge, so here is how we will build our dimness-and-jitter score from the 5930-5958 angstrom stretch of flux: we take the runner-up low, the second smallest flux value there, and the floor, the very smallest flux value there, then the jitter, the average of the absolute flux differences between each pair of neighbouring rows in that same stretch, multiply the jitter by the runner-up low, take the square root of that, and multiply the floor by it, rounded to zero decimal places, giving 30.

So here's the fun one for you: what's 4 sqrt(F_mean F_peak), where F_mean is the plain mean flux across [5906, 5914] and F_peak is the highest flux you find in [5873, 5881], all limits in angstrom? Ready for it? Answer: 48.5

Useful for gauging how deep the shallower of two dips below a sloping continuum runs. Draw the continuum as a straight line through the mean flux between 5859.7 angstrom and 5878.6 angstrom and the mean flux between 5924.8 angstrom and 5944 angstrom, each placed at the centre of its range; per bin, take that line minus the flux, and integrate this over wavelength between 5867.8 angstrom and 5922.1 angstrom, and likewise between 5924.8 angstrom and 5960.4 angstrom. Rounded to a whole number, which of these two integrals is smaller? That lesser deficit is -8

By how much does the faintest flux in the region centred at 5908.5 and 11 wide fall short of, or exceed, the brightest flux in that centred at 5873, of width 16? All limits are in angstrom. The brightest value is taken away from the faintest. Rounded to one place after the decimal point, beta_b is -2.6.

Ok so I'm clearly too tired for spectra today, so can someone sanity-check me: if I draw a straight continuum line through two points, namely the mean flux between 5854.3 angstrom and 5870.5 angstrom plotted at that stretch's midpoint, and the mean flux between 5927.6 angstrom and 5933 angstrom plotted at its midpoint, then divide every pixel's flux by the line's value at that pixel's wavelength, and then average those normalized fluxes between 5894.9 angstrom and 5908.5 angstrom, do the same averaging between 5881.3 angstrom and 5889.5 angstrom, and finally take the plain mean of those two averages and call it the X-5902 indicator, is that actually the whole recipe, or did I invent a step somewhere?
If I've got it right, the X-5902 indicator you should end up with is 0.947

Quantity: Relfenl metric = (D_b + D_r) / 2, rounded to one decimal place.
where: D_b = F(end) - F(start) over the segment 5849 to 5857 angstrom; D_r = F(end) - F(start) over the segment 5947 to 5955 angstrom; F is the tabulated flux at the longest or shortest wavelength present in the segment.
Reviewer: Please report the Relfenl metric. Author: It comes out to -1.3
